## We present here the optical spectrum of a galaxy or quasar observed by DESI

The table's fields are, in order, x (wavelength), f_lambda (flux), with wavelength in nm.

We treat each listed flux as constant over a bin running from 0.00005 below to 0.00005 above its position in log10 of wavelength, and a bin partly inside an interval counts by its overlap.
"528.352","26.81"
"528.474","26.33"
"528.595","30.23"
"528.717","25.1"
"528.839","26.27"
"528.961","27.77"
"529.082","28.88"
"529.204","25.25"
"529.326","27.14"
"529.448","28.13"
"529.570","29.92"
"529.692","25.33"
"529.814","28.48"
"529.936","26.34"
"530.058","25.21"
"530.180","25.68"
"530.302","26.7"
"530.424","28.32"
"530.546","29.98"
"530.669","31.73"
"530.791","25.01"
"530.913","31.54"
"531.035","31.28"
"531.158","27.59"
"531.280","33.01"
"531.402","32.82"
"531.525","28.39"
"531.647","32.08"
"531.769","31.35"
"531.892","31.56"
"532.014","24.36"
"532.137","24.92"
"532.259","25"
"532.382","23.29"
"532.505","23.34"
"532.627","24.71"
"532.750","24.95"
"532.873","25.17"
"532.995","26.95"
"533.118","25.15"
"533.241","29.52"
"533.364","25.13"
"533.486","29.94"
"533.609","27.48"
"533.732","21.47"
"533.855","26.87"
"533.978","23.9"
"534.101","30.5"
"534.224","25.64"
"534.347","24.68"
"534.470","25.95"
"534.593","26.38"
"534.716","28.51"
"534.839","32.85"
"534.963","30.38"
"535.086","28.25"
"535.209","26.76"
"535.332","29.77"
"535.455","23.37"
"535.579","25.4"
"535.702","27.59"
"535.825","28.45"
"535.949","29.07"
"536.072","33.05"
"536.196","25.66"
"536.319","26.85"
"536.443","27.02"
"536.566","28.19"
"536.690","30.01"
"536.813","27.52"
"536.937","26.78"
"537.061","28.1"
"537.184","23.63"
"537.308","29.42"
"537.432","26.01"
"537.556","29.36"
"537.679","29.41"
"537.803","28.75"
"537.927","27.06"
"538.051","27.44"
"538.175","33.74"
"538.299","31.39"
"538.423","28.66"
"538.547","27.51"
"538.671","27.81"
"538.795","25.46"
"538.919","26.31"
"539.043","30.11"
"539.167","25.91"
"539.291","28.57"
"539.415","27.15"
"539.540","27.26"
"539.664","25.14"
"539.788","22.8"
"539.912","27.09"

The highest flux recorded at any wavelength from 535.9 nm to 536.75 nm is 33.05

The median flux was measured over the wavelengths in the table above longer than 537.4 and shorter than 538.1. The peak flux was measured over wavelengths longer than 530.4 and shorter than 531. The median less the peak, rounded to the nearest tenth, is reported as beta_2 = -3.6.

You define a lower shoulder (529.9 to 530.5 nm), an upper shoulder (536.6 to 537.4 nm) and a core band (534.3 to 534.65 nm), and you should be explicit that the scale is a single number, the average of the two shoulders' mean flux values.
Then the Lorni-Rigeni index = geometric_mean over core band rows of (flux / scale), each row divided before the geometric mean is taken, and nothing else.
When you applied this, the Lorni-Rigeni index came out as 0.95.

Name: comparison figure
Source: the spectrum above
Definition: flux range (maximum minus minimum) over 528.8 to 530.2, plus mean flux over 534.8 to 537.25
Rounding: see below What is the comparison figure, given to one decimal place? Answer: 32.6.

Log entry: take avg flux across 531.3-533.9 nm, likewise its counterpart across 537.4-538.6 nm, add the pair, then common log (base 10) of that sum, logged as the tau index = 1.75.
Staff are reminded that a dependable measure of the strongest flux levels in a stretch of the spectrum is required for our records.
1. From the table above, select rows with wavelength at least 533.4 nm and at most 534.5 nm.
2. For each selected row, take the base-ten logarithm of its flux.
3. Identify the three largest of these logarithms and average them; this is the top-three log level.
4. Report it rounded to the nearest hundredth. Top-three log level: 1.47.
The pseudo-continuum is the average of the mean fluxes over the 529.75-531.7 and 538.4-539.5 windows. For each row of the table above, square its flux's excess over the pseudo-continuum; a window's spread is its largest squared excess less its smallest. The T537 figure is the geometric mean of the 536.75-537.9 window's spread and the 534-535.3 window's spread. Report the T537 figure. 21.2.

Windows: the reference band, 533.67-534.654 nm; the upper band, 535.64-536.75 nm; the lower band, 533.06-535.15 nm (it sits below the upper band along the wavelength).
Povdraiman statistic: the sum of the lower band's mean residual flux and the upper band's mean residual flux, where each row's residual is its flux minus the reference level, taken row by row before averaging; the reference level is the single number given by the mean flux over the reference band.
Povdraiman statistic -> 4.30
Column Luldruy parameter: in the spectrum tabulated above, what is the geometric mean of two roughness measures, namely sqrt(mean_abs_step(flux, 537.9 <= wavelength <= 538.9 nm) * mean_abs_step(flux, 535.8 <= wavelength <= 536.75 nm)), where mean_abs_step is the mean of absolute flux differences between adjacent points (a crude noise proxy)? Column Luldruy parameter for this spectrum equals 2.3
